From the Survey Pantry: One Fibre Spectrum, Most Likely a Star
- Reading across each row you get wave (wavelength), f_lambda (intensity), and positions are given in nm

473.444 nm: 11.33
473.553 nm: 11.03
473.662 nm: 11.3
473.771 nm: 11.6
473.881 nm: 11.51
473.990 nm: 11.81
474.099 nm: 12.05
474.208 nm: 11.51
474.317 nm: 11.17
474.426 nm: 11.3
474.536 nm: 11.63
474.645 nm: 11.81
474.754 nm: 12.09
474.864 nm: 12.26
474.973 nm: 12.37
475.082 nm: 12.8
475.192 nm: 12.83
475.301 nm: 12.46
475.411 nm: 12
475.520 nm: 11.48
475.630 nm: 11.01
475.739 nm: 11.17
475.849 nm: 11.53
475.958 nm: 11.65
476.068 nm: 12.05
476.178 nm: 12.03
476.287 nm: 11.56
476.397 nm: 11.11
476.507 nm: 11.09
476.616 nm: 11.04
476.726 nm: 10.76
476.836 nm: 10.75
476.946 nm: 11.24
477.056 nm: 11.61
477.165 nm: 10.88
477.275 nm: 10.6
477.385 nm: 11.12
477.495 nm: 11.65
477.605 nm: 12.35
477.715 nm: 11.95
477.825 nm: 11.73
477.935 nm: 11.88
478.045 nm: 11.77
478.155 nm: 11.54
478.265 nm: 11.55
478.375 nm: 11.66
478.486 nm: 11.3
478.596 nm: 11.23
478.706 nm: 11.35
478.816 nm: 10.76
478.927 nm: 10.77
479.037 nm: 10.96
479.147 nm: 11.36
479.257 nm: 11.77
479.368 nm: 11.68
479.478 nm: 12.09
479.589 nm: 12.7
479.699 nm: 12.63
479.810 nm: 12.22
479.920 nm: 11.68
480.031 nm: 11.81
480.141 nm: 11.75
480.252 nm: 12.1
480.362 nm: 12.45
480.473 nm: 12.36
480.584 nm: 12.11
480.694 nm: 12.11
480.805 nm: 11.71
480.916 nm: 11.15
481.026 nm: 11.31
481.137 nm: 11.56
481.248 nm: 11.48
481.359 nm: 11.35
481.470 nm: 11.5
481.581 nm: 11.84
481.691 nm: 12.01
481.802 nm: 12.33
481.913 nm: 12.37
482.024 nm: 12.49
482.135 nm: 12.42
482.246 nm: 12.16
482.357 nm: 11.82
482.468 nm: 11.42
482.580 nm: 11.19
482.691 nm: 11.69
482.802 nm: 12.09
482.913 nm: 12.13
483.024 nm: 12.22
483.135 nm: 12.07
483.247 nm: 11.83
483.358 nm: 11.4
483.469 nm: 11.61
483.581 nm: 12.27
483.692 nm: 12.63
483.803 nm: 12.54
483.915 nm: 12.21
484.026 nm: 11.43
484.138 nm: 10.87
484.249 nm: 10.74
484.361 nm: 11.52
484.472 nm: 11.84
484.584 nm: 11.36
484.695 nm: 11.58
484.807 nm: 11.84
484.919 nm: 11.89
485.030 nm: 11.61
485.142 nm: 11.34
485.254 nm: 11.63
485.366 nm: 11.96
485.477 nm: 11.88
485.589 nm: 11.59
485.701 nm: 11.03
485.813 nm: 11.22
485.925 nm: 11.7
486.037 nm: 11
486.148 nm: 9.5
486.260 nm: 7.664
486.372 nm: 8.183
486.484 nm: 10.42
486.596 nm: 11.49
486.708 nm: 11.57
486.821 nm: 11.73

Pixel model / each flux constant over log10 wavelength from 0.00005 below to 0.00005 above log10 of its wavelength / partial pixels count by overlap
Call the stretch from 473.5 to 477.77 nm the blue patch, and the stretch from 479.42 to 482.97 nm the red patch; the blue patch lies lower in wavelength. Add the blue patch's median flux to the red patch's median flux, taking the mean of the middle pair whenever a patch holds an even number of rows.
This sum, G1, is 23.6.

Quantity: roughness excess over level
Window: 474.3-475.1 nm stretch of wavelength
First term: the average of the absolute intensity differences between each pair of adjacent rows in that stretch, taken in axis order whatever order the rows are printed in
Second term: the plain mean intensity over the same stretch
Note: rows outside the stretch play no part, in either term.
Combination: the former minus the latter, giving -11.7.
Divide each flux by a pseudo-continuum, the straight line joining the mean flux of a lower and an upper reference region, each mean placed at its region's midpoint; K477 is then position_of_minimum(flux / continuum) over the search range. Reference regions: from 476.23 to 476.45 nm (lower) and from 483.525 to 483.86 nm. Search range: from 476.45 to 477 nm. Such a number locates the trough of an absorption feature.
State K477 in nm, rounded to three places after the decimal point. 476.836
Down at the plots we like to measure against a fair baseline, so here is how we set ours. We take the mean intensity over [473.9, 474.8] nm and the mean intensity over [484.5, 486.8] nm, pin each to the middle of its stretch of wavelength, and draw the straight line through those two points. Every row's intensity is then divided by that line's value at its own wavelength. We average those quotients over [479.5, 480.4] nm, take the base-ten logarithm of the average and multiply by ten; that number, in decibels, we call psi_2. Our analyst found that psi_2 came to 0.3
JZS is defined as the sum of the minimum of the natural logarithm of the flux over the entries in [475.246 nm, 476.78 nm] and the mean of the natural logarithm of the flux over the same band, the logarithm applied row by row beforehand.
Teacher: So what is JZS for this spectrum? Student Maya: 4.82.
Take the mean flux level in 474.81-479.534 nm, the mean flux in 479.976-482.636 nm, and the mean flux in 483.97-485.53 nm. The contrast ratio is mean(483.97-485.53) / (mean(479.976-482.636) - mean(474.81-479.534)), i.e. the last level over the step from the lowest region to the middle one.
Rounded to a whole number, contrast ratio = 37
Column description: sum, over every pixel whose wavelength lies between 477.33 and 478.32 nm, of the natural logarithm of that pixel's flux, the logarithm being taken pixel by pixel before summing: 22.2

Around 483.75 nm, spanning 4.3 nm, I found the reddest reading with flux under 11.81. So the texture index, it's 485.813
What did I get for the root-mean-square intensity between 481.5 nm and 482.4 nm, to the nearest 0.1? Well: 12.2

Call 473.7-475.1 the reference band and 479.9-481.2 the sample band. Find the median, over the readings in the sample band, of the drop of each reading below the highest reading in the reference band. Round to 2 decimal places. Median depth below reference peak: 1.02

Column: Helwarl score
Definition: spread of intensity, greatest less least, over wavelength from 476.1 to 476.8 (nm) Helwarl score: 1.27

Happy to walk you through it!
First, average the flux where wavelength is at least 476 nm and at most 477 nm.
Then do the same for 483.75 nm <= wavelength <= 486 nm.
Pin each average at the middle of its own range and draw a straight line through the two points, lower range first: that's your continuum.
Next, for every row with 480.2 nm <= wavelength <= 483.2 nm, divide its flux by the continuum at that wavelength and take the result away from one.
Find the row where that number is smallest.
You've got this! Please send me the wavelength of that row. 480.362 nm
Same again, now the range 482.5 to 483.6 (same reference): 483.581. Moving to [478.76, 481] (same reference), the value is 479.589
